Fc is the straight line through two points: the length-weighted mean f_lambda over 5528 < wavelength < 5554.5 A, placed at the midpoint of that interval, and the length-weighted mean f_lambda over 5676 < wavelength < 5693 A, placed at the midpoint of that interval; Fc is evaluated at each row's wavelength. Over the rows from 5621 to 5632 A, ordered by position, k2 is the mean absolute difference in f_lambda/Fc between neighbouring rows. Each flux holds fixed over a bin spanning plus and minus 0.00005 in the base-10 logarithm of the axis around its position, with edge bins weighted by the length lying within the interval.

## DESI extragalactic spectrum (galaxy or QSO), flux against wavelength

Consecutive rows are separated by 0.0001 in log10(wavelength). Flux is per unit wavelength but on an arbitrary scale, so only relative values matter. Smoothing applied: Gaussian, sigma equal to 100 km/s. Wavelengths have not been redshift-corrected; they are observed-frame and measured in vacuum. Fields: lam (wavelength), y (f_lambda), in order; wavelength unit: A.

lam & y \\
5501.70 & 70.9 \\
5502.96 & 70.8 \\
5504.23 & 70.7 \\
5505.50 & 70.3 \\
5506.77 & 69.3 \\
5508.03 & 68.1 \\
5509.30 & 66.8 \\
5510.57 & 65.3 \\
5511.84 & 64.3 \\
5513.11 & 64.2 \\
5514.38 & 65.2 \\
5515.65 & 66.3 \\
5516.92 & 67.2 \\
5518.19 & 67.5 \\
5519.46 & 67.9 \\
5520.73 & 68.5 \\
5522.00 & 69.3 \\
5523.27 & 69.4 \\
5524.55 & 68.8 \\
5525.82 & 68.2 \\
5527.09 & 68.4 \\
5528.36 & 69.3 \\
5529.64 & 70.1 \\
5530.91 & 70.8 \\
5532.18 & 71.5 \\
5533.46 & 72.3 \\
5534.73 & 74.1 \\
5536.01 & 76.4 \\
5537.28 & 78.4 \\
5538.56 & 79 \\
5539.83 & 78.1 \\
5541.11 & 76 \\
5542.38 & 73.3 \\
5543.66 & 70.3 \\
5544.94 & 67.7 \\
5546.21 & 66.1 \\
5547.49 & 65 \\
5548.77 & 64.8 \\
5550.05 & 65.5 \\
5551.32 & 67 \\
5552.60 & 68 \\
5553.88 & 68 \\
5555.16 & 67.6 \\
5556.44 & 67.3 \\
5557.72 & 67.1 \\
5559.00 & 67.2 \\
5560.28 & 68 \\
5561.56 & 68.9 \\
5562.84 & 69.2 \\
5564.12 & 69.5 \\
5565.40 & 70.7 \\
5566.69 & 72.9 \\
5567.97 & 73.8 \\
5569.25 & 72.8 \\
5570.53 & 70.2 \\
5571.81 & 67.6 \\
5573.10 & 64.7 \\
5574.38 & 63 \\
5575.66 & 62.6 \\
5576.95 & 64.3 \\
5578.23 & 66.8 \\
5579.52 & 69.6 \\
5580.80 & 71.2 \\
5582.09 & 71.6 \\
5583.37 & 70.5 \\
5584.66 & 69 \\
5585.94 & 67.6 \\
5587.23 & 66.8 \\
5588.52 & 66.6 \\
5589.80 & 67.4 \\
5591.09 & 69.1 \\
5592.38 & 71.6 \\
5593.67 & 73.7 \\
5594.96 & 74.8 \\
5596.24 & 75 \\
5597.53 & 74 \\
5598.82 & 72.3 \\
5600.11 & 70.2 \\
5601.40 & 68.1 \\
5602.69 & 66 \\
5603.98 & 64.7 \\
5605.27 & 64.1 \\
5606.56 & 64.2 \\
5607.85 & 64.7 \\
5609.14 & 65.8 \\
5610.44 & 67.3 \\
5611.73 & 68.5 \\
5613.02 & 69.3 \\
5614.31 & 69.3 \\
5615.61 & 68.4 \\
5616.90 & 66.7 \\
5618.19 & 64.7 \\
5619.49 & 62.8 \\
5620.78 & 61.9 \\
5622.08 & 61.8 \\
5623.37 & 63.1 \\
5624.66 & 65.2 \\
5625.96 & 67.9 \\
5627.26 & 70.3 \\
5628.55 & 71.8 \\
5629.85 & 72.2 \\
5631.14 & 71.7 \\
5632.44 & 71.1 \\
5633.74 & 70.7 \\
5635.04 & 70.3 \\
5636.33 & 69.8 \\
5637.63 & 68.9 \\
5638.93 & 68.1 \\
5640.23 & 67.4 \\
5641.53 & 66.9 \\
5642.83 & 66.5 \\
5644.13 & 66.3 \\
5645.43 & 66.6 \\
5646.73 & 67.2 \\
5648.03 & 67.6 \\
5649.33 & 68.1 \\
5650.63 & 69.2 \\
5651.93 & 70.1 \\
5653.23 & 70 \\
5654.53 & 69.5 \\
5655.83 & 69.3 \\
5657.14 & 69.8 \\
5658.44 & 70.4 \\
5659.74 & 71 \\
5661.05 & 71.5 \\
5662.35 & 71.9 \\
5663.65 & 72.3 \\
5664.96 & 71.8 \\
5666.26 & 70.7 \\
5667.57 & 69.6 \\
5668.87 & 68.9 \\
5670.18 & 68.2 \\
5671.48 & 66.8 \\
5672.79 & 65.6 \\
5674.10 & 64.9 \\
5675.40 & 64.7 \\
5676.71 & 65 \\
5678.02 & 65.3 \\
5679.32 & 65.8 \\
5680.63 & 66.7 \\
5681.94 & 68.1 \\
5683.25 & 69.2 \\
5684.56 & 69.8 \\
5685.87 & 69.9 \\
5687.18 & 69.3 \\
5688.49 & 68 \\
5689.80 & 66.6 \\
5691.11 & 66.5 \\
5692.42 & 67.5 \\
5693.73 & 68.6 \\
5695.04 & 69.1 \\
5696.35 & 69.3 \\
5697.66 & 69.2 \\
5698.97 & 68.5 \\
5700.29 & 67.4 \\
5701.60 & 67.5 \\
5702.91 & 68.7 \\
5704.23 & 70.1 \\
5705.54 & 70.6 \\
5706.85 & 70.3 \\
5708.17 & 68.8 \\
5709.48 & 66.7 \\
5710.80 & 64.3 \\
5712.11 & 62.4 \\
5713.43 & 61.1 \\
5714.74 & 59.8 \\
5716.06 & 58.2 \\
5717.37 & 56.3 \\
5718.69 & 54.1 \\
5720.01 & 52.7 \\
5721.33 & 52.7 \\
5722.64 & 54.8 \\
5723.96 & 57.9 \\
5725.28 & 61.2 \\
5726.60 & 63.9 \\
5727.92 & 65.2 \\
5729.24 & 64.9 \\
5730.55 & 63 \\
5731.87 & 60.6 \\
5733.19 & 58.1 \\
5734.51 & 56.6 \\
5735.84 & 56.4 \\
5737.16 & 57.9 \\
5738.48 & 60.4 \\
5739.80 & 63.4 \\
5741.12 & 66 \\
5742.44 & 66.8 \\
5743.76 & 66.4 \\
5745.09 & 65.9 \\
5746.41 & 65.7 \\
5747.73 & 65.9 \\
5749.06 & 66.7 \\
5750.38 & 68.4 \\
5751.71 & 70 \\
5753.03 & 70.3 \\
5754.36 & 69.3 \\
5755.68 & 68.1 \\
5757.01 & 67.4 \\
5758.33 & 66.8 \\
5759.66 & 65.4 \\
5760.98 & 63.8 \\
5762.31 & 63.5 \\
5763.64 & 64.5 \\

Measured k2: 0.023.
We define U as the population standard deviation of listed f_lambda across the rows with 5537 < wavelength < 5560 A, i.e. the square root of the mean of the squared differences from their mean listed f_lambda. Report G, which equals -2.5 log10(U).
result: -1.7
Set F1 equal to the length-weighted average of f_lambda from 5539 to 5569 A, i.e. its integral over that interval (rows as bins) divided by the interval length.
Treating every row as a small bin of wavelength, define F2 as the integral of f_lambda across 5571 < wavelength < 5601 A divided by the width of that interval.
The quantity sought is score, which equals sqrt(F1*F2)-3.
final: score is 66.2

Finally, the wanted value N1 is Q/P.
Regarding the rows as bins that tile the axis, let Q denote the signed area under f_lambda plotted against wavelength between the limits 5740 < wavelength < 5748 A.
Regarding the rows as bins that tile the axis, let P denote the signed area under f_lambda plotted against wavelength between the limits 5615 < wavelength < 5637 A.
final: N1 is 0.4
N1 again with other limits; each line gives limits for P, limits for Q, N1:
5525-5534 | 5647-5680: 3.6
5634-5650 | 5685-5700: 0.9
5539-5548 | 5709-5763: 5.3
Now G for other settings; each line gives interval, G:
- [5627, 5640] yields -0.2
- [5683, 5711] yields -0.4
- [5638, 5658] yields -0.3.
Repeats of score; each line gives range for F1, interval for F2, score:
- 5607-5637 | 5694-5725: 62.5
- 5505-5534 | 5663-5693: 65.0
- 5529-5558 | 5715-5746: 62.2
